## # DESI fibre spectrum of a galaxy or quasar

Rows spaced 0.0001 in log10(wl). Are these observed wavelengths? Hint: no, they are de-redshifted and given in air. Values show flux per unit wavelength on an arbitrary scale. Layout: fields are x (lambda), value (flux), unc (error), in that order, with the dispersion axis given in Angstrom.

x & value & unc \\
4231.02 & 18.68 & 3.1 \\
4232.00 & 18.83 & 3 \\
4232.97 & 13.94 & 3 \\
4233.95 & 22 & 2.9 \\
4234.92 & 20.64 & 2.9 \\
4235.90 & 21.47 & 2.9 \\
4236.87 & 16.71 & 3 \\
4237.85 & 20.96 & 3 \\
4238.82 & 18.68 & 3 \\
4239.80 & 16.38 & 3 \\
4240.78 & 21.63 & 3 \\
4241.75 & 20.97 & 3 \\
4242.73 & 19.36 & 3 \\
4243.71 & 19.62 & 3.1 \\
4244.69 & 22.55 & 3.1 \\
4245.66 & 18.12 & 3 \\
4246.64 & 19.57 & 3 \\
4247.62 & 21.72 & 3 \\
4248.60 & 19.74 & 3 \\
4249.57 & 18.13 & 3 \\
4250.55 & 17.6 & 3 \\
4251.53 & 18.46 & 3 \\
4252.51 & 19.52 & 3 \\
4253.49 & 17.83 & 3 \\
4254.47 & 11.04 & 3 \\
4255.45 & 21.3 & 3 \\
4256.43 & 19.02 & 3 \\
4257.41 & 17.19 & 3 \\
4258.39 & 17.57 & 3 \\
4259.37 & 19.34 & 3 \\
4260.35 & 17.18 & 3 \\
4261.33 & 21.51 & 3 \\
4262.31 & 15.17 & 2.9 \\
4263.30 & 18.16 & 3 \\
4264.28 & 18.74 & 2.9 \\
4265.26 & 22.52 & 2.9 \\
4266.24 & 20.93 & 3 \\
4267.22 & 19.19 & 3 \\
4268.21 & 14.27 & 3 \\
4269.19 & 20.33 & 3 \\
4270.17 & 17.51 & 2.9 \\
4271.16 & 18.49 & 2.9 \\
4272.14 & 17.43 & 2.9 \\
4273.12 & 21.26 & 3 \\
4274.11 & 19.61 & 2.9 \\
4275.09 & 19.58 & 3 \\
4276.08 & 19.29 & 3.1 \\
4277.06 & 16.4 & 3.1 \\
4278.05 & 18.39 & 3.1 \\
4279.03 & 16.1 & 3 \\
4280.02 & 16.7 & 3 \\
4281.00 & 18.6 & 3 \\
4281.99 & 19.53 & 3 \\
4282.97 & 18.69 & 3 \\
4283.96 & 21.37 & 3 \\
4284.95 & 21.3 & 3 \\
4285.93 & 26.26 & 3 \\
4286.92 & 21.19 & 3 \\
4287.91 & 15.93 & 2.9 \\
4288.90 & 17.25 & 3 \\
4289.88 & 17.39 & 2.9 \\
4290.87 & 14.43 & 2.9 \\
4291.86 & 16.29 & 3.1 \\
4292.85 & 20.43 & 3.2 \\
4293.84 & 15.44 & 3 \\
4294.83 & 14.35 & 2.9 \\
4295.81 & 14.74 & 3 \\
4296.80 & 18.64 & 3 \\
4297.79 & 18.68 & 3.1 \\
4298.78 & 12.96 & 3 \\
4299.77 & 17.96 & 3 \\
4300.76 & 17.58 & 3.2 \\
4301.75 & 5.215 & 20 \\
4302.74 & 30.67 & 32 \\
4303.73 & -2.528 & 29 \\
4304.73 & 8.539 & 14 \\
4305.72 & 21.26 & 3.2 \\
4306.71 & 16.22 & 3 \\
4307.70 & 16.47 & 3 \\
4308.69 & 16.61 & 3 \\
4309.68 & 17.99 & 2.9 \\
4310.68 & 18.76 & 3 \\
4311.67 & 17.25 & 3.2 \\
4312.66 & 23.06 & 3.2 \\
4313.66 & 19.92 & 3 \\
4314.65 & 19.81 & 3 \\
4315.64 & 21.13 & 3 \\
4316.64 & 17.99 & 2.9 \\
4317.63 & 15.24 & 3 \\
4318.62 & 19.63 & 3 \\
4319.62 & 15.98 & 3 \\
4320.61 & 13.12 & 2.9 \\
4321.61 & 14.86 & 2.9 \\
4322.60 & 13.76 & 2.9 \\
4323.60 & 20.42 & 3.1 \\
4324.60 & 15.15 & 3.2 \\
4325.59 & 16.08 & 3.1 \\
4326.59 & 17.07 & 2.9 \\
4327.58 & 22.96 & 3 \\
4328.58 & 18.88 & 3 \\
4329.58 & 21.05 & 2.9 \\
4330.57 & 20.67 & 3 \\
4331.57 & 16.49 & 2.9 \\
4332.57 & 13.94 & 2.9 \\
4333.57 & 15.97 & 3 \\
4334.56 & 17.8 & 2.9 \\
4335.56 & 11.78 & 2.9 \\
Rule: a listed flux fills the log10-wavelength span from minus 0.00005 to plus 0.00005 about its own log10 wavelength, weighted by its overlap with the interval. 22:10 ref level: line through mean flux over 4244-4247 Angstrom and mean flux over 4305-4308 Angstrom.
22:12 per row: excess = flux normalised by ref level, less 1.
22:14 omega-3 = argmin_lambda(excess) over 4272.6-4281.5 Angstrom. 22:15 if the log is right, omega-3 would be 4279.03 Angstrom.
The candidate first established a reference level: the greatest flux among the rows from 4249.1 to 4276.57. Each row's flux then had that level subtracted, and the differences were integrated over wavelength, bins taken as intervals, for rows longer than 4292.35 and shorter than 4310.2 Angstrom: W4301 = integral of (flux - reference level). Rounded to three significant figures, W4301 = -123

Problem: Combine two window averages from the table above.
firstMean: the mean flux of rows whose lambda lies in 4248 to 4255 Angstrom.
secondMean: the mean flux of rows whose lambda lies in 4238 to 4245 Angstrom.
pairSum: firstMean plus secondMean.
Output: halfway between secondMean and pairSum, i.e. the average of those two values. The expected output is 28.6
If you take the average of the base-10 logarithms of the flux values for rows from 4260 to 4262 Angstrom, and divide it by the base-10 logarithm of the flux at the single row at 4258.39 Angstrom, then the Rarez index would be 1.03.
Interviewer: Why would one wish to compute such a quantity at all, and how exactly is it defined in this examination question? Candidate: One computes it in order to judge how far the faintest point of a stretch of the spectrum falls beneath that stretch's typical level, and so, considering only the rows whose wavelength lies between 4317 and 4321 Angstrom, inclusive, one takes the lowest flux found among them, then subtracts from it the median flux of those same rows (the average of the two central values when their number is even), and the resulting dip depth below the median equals -2.49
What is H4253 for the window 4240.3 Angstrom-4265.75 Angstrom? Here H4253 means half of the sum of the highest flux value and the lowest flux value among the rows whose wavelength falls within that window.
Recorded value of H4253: 16.8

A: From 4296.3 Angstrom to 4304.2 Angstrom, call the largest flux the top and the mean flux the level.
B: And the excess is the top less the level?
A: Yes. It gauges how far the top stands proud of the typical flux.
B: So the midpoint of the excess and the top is 23.2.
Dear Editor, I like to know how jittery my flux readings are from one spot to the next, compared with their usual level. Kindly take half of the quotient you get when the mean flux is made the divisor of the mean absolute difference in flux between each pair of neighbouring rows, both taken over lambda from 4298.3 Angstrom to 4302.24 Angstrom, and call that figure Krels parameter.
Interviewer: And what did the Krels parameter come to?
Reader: 0.22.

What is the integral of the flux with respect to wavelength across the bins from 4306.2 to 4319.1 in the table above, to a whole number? 238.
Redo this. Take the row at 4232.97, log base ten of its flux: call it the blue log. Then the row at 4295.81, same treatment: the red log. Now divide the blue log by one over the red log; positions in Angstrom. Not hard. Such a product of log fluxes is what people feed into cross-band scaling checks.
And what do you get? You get 1.34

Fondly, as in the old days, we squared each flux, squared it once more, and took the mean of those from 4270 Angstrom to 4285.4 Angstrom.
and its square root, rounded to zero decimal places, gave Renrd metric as 360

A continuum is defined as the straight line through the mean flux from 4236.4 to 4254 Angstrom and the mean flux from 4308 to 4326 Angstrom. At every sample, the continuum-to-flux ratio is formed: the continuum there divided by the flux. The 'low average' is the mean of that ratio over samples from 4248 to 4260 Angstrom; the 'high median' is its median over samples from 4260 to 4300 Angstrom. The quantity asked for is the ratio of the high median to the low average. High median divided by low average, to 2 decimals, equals 0.93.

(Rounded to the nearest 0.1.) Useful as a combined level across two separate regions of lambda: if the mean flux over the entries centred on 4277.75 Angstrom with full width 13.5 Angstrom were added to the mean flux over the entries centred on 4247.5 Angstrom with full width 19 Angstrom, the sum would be 37.7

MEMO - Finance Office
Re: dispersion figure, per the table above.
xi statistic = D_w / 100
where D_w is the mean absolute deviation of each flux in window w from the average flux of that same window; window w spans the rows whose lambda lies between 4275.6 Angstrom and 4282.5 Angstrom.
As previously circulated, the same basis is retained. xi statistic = 0.013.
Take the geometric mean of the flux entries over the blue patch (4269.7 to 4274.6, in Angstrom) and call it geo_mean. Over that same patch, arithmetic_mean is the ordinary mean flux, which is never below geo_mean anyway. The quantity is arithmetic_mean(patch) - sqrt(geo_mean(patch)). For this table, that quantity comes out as 14.5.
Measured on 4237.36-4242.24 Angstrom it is 15.3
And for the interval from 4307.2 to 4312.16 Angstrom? 13.2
